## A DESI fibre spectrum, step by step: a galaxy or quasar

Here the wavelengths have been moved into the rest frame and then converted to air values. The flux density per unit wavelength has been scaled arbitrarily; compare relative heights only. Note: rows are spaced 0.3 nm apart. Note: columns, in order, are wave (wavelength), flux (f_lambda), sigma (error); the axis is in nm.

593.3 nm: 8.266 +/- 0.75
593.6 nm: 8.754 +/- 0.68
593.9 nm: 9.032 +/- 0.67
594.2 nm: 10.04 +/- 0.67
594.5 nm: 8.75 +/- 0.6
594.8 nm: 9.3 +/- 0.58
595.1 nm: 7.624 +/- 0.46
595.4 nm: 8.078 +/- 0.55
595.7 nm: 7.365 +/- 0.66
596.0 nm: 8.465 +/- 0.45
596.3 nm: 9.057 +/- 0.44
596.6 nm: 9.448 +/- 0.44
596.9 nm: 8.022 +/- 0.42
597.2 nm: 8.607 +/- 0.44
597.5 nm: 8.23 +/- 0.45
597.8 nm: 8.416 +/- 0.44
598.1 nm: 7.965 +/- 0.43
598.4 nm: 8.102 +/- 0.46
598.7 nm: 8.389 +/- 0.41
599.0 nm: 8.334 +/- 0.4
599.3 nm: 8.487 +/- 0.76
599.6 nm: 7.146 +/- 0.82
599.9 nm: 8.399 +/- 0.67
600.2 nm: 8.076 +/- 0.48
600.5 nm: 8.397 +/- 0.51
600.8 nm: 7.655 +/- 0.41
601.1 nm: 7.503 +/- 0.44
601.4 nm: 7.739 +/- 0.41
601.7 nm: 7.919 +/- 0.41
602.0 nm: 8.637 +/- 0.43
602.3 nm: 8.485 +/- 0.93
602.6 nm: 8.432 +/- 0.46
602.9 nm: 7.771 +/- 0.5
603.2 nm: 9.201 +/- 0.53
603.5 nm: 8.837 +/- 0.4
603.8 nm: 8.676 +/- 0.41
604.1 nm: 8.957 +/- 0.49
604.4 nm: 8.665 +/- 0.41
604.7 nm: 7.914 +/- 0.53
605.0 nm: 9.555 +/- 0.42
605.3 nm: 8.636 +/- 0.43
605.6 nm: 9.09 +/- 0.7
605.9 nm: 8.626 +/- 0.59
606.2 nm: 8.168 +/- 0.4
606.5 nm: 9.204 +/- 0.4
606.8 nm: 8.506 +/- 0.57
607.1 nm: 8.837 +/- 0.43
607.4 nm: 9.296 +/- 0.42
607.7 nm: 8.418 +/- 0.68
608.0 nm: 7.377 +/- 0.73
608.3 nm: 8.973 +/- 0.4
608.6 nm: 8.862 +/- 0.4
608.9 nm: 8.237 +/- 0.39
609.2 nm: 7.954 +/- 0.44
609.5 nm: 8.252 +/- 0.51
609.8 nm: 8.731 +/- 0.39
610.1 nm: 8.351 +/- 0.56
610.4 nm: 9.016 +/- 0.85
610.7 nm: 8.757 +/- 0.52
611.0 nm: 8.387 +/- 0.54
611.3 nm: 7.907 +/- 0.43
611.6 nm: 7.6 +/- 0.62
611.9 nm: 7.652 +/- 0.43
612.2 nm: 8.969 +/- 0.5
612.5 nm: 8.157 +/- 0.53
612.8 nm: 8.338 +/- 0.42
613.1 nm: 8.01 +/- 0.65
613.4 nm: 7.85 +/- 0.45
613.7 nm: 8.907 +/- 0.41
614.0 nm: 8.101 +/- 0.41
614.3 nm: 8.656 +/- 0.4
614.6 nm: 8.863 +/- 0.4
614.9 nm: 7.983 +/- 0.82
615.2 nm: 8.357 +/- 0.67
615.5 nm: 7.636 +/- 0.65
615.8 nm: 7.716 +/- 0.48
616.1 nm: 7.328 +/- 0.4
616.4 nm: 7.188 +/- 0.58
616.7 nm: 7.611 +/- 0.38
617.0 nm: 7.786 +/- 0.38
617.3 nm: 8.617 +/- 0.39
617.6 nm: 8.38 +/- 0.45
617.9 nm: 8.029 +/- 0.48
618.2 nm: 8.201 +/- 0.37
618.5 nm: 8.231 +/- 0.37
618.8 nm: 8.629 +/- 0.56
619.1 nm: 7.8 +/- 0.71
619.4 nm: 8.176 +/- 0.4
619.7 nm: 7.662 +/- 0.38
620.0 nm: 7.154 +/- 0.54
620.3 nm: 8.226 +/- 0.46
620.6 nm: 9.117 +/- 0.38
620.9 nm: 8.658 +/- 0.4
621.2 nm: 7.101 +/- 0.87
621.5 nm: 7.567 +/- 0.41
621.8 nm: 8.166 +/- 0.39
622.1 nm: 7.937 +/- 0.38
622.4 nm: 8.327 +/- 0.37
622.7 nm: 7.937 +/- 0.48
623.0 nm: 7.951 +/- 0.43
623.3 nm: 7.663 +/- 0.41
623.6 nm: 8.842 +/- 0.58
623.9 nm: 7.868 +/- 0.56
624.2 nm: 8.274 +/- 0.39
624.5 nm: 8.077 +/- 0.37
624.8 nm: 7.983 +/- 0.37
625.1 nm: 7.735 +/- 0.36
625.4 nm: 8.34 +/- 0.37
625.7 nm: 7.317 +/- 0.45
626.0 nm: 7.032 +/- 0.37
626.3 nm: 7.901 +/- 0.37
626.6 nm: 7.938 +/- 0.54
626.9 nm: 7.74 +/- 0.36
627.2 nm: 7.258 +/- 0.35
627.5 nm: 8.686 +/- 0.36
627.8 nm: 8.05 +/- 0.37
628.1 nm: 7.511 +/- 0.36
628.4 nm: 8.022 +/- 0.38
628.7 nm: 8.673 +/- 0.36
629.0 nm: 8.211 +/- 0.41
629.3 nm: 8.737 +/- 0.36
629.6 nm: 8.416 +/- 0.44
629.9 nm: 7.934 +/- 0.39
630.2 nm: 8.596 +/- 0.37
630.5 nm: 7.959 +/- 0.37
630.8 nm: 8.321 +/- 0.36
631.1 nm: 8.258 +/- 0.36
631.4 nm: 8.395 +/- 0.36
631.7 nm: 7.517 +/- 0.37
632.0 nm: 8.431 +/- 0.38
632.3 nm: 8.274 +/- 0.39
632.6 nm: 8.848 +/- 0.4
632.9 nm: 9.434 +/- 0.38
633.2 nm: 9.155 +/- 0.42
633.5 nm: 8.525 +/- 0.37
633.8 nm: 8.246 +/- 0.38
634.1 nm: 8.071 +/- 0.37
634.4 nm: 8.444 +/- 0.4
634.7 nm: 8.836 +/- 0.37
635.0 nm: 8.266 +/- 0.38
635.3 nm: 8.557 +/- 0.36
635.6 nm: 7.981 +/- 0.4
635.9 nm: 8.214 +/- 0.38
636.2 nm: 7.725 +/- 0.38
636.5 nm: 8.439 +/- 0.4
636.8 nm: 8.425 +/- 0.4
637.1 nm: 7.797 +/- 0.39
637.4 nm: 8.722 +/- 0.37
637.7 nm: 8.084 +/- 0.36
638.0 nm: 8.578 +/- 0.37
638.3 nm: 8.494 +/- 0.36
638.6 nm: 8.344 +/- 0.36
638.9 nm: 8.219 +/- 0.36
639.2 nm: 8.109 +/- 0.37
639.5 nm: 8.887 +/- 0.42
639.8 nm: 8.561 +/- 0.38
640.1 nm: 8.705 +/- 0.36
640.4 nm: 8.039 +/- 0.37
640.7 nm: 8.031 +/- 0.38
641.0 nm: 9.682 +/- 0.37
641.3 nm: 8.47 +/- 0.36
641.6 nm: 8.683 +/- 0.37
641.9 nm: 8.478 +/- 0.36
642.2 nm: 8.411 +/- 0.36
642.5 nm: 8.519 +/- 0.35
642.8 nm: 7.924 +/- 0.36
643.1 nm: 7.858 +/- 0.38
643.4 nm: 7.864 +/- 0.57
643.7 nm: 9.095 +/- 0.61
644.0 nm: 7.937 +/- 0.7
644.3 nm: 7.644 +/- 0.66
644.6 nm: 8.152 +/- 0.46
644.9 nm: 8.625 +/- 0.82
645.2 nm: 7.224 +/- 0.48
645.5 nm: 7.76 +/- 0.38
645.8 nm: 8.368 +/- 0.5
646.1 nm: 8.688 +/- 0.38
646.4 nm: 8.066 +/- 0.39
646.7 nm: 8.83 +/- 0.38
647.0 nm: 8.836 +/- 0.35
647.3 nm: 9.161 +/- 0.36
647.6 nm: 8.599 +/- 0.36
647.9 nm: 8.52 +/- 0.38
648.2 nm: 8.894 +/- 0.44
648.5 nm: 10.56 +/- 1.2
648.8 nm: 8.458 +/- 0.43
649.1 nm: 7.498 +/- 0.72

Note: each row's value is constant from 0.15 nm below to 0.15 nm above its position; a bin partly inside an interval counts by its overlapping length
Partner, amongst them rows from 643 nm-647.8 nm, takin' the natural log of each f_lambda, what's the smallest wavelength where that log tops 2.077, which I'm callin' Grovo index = 643.7 nm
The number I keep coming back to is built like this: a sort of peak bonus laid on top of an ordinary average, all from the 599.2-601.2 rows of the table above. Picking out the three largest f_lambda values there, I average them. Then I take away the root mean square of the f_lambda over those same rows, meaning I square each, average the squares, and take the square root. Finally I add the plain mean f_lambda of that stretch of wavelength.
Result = 8.4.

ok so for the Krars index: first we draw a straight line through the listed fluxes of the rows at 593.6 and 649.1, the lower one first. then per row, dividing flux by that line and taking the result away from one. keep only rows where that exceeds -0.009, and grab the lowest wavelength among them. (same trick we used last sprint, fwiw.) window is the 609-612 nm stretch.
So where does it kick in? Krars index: 609.2 nm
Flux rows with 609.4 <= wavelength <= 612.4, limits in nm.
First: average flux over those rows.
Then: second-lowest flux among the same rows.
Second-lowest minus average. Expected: -0.71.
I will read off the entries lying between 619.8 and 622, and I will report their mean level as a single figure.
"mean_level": 8.0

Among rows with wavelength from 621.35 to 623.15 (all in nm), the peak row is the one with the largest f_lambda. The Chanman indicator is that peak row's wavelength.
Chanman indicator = 622.4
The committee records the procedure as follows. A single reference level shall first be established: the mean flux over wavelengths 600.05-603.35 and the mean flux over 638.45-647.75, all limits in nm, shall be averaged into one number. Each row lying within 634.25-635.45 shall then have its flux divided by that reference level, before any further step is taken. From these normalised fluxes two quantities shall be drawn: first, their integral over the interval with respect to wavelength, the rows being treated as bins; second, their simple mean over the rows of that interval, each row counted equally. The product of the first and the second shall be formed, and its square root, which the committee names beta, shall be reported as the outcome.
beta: 1.13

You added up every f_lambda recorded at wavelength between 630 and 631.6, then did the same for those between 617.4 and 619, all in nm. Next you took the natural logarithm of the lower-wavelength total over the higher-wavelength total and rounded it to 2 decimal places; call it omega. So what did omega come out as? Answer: 0.00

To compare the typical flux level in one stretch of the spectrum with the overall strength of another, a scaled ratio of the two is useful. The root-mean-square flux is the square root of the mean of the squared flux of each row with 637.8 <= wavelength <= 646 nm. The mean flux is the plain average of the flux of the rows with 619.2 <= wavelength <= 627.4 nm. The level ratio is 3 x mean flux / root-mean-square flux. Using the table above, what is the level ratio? 2.85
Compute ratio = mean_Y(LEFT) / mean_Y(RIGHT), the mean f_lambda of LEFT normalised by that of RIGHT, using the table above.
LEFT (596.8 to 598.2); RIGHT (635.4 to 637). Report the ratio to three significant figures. 1.01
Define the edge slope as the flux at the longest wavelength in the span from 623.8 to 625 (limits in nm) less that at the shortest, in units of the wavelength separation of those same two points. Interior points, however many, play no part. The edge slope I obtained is 0.13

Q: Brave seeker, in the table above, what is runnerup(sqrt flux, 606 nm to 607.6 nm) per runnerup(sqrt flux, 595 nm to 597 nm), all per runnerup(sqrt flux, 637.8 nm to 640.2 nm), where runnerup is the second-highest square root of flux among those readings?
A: 0.342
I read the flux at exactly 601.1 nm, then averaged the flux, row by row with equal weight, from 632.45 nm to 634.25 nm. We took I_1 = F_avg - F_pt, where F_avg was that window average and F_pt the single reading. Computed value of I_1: 1.2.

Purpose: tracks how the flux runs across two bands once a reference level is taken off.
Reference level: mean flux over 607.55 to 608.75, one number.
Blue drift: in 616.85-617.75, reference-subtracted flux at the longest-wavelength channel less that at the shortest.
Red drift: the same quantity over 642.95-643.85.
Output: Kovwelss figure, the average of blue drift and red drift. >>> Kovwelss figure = 0.9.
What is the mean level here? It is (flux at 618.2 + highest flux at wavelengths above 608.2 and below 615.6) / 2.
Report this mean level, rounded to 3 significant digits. 8.61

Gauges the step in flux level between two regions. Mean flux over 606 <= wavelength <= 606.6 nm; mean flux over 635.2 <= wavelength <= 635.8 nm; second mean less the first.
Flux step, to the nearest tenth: -0.4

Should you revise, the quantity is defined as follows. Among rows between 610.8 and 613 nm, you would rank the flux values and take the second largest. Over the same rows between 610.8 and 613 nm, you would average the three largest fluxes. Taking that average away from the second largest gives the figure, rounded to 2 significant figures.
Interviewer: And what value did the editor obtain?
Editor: -0.18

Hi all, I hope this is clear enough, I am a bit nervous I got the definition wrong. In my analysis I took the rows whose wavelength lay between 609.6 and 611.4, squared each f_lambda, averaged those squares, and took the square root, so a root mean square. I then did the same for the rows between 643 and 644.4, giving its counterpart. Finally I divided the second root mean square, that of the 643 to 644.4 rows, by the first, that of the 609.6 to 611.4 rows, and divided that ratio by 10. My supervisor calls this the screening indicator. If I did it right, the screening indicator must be 0.095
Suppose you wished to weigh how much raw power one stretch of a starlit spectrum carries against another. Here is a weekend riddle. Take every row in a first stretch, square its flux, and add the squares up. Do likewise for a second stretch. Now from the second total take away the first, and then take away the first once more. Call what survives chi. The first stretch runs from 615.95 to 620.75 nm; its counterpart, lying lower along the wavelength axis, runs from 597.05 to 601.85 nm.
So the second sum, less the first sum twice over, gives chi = -1013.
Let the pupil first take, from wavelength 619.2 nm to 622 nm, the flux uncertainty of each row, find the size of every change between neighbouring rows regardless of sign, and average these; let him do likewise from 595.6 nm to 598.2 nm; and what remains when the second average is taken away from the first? 0.13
